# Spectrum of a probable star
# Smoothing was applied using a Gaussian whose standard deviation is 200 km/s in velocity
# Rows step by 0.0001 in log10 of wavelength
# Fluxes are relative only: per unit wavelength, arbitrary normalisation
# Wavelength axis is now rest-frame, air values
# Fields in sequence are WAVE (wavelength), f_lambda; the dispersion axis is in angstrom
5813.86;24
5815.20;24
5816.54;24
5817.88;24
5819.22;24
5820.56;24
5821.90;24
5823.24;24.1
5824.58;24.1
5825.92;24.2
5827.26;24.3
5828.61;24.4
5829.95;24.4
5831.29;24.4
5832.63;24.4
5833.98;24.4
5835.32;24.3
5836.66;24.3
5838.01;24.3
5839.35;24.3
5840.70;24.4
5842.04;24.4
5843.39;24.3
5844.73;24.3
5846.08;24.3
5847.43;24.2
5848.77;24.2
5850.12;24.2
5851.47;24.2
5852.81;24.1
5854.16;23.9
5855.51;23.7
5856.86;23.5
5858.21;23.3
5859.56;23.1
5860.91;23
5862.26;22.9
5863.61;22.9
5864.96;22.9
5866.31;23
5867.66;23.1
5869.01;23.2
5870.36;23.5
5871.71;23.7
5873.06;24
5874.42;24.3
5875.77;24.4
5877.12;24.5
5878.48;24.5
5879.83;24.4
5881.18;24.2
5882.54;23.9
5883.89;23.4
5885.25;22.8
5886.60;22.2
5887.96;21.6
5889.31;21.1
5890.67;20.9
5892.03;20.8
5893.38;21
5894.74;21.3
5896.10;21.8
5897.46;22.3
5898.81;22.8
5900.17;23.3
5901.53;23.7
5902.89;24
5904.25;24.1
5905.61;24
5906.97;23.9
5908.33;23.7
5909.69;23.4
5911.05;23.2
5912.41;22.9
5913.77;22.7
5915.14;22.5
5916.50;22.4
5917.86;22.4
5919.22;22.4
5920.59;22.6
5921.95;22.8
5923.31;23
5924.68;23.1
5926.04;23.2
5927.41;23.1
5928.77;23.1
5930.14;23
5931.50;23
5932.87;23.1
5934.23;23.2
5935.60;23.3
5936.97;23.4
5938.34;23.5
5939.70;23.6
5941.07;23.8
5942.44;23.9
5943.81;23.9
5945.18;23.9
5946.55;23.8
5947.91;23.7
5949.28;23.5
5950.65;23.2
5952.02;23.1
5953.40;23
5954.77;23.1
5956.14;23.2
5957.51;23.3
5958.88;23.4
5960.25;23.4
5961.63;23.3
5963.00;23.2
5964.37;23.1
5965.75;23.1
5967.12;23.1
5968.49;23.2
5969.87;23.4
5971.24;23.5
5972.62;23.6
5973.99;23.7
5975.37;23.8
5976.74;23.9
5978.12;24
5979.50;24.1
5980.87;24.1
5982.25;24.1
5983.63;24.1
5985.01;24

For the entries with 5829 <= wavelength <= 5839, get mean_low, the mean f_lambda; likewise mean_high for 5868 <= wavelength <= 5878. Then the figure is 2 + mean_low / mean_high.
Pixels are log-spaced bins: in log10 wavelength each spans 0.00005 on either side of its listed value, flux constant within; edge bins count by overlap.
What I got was 3.02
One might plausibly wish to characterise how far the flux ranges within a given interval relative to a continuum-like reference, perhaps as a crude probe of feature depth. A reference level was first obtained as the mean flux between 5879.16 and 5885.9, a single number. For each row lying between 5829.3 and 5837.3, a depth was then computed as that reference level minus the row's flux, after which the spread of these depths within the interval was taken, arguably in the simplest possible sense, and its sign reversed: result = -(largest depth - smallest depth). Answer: -0.10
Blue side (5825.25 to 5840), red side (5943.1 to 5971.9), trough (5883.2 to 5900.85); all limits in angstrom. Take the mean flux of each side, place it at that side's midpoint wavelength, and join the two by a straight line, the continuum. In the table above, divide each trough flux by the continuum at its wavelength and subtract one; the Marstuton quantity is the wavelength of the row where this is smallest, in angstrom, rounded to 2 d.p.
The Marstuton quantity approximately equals 5892.03 angstrom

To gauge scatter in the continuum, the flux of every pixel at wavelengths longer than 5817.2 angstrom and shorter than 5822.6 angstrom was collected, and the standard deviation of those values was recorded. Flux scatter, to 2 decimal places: 0.00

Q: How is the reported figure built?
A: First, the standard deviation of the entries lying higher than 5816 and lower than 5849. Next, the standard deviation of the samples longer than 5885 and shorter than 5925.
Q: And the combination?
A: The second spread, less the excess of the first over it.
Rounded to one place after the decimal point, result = 1.8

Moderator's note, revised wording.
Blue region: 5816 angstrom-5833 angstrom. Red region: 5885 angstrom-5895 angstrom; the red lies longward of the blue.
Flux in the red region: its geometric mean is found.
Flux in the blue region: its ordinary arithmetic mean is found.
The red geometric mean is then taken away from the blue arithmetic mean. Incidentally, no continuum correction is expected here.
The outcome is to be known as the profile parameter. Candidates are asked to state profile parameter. 2.7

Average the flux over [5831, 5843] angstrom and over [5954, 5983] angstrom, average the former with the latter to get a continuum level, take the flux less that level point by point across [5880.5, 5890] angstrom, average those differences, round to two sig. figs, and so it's -1.2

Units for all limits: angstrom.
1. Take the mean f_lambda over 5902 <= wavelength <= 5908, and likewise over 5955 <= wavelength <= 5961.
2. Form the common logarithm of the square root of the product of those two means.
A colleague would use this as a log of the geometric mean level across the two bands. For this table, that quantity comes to 1.37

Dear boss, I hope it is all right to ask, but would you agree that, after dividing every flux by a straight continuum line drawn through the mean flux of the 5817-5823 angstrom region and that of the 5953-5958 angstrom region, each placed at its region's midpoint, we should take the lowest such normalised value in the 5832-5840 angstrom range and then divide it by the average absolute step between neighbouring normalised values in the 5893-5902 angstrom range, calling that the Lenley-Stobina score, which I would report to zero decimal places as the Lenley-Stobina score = 52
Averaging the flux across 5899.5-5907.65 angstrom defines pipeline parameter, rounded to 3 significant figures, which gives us 23.8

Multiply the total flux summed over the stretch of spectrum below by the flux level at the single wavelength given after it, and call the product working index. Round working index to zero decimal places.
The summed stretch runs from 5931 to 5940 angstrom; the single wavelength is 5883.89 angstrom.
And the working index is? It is 3817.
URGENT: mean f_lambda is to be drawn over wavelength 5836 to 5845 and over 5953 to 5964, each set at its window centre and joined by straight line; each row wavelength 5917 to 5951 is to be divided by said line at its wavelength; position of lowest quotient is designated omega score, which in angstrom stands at 5917.86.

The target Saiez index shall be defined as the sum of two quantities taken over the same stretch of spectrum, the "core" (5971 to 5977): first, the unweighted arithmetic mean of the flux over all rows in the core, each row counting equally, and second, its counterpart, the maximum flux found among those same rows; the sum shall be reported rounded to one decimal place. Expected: 47.6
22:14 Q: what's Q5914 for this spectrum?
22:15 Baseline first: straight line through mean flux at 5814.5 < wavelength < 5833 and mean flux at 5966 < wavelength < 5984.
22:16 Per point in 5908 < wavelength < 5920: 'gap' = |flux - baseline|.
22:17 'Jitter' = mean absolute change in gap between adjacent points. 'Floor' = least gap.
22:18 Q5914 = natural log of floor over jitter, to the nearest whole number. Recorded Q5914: 0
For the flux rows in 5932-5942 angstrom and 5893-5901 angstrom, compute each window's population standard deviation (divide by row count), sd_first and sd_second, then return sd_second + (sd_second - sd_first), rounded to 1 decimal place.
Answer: 1.4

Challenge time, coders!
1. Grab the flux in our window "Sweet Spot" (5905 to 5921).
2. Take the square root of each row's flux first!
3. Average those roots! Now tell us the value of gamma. 4.796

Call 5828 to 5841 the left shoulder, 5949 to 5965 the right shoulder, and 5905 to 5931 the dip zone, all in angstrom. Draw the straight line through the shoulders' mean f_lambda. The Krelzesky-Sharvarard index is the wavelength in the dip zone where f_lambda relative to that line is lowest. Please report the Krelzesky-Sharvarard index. 5916.50 angstrom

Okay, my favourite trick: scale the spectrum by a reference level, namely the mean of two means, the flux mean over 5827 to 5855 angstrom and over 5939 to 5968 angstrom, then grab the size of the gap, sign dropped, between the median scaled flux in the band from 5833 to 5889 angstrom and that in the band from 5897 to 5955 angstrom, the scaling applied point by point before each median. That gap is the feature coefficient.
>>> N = 0.04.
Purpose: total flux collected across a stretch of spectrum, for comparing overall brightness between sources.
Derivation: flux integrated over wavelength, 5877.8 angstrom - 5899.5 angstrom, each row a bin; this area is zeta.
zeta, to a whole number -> 487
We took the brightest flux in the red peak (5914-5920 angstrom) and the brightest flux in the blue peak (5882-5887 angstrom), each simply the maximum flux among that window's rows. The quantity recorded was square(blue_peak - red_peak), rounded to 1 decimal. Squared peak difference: 2.0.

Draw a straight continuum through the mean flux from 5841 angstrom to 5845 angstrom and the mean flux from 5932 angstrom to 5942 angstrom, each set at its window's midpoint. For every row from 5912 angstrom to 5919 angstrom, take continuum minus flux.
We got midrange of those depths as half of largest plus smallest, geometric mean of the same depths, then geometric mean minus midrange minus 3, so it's -2.95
